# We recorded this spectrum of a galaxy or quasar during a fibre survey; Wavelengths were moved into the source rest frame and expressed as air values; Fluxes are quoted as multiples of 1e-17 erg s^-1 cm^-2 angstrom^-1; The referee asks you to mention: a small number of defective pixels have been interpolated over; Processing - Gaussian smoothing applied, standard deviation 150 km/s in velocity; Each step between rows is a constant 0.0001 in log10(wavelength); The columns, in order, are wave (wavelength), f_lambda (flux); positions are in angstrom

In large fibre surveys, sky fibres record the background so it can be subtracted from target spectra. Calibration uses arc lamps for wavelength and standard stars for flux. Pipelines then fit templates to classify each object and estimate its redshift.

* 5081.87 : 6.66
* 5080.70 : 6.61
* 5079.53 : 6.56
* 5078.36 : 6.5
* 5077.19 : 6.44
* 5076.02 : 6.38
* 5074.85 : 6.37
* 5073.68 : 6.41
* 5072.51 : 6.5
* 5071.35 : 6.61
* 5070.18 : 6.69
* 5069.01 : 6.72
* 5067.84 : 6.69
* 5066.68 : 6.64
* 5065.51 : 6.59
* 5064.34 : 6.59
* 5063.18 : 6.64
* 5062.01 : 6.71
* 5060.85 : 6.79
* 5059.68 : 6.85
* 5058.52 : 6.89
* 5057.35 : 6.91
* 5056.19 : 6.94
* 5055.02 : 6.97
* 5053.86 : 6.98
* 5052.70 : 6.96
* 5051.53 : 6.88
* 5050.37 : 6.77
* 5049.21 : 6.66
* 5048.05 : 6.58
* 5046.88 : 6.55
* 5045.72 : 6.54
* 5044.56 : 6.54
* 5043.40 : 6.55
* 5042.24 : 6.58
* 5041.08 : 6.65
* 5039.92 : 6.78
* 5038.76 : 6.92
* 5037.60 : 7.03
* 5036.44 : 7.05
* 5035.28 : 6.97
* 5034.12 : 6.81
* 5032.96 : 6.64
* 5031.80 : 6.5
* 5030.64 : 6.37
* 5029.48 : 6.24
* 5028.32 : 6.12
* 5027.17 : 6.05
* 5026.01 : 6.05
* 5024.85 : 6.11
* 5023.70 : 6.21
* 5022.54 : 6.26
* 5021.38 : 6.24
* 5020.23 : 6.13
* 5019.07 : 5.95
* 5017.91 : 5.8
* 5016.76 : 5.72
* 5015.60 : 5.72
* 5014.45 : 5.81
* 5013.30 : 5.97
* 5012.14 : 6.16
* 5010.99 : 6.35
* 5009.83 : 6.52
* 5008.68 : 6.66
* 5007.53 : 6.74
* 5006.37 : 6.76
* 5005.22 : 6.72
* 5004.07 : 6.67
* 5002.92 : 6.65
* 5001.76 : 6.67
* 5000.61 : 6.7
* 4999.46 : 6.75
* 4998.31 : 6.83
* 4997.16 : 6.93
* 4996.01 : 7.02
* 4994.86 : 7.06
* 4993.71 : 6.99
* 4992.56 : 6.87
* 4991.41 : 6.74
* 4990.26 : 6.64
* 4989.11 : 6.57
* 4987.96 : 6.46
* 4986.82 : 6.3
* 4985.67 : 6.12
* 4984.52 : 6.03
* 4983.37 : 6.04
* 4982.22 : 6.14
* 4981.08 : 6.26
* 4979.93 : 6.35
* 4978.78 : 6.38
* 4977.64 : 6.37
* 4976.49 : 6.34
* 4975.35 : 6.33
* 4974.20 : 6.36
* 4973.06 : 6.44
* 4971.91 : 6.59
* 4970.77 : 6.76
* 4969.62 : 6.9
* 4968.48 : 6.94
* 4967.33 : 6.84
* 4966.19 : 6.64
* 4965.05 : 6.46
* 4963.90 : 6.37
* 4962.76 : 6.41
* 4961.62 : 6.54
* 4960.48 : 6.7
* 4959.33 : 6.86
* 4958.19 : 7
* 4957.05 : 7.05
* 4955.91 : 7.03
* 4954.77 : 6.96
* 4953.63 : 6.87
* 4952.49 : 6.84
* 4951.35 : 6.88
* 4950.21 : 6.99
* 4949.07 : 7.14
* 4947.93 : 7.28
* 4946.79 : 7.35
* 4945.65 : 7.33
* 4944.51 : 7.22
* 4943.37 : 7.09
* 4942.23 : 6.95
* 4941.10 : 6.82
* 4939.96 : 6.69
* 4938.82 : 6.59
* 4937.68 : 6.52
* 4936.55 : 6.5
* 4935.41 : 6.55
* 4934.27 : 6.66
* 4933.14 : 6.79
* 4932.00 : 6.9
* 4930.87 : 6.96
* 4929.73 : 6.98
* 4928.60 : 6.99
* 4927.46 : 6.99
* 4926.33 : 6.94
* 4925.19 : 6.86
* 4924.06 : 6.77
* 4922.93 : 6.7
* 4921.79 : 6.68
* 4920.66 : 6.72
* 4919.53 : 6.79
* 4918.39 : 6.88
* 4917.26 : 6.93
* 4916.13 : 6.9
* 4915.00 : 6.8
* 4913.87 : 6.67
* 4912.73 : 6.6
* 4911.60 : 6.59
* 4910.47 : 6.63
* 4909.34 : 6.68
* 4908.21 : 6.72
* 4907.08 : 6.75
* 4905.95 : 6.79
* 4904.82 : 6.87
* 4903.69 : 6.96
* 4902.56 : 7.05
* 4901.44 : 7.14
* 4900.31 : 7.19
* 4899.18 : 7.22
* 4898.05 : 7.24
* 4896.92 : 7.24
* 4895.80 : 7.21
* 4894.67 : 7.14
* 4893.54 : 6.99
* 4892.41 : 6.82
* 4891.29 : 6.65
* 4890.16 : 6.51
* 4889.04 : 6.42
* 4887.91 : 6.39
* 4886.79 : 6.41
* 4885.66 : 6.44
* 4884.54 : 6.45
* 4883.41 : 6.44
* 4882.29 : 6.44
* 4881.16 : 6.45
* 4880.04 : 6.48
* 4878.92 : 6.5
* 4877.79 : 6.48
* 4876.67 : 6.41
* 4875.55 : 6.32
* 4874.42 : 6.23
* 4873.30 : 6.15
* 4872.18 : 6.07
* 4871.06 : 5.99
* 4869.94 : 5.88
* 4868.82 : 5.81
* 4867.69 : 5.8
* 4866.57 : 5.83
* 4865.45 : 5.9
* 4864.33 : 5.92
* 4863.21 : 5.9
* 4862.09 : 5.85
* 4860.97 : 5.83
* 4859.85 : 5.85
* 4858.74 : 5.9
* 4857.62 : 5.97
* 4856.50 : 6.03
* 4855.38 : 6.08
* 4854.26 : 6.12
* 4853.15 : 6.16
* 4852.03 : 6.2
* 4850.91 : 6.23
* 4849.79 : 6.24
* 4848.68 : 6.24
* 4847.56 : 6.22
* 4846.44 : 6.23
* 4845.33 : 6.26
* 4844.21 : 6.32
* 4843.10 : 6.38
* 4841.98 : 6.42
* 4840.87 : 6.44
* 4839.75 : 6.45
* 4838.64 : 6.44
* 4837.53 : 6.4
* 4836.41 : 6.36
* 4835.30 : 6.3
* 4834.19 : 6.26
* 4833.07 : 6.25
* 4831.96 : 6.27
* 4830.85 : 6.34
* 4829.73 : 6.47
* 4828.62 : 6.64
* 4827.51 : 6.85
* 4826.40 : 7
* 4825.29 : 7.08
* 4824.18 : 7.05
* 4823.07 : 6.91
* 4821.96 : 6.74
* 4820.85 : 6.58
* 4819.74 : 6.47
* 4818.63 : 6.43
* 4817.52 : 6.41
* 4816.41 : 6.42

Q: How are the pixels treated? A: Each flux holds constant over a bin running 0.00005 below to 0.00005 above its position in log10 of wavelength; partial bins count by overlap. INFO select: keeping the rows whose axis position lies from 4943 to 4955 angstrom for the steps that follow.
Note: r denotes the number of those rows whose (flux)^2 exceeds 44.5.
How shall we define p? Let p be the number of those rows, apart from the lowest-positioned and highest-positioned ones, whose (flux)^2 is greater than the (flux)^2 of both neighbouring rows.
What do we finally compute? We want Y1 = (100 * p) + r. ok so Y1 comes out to 111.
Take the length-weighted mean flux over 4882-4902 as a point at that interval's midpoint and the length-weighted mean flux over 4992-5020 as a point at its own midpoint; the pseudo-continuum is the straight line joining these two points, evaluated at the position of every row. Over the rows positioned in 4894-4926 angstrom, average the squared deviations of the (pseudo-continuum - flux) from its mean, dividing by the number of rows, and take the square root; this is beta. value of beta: 0.19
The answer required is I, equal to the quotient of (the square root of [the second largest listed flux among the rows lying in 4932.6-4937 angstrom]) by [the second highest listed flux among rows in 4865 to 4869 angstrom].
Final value 0.44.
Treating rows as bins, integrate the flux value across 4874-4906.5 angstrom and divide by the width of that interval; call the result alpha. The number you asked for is 6.72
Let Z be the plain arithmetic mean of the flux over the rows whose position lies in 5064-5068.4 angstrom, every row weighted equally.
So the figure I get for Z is 6.63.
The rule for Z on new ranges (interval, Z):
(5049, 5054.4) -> 6.85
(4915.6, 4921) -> 6.84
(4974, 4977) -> 6.34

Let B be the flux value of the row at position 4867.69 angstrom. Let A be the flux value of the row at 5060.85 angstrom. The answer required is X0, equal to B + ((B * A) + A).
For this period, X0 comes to 52.0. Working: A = 6.79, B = 5.8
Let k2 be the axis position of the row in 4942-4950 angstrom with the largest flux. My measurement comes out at 4946.79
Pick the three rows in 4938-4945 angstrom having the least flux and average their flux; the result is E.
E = 6.70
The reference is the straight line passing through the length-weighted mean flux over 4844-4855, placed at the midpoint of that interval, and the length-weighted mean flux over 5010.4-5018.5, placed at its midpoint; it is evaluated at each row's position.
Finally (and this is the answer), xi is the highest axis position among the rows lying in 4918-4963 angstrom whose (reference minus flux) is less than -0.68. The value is 4959.33 angstrom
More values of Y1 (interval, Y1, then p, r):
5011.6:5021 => 0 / 0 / 0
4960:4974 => 105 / 1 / 5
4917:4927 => 9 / 0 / 9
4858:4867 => 100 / 1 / 0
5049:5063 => 111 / 1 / 11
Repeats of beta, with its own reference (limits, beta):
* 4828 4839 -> 0.11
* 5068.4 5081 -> 0.11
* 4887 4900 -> 0.34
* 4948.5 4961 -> 0.11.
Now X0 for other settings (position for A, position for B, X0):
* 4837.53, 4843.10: 53.6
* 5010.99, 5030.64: 53.2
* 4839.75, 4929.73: 58.5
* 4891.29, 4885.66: 55.9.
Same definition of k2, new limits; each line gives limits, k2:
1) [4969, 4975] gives 4969.62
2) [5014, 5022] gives 5021.38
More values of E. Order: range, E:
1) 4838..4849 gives 6.23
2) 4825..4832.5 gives 6.36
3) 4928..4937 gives 6.57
